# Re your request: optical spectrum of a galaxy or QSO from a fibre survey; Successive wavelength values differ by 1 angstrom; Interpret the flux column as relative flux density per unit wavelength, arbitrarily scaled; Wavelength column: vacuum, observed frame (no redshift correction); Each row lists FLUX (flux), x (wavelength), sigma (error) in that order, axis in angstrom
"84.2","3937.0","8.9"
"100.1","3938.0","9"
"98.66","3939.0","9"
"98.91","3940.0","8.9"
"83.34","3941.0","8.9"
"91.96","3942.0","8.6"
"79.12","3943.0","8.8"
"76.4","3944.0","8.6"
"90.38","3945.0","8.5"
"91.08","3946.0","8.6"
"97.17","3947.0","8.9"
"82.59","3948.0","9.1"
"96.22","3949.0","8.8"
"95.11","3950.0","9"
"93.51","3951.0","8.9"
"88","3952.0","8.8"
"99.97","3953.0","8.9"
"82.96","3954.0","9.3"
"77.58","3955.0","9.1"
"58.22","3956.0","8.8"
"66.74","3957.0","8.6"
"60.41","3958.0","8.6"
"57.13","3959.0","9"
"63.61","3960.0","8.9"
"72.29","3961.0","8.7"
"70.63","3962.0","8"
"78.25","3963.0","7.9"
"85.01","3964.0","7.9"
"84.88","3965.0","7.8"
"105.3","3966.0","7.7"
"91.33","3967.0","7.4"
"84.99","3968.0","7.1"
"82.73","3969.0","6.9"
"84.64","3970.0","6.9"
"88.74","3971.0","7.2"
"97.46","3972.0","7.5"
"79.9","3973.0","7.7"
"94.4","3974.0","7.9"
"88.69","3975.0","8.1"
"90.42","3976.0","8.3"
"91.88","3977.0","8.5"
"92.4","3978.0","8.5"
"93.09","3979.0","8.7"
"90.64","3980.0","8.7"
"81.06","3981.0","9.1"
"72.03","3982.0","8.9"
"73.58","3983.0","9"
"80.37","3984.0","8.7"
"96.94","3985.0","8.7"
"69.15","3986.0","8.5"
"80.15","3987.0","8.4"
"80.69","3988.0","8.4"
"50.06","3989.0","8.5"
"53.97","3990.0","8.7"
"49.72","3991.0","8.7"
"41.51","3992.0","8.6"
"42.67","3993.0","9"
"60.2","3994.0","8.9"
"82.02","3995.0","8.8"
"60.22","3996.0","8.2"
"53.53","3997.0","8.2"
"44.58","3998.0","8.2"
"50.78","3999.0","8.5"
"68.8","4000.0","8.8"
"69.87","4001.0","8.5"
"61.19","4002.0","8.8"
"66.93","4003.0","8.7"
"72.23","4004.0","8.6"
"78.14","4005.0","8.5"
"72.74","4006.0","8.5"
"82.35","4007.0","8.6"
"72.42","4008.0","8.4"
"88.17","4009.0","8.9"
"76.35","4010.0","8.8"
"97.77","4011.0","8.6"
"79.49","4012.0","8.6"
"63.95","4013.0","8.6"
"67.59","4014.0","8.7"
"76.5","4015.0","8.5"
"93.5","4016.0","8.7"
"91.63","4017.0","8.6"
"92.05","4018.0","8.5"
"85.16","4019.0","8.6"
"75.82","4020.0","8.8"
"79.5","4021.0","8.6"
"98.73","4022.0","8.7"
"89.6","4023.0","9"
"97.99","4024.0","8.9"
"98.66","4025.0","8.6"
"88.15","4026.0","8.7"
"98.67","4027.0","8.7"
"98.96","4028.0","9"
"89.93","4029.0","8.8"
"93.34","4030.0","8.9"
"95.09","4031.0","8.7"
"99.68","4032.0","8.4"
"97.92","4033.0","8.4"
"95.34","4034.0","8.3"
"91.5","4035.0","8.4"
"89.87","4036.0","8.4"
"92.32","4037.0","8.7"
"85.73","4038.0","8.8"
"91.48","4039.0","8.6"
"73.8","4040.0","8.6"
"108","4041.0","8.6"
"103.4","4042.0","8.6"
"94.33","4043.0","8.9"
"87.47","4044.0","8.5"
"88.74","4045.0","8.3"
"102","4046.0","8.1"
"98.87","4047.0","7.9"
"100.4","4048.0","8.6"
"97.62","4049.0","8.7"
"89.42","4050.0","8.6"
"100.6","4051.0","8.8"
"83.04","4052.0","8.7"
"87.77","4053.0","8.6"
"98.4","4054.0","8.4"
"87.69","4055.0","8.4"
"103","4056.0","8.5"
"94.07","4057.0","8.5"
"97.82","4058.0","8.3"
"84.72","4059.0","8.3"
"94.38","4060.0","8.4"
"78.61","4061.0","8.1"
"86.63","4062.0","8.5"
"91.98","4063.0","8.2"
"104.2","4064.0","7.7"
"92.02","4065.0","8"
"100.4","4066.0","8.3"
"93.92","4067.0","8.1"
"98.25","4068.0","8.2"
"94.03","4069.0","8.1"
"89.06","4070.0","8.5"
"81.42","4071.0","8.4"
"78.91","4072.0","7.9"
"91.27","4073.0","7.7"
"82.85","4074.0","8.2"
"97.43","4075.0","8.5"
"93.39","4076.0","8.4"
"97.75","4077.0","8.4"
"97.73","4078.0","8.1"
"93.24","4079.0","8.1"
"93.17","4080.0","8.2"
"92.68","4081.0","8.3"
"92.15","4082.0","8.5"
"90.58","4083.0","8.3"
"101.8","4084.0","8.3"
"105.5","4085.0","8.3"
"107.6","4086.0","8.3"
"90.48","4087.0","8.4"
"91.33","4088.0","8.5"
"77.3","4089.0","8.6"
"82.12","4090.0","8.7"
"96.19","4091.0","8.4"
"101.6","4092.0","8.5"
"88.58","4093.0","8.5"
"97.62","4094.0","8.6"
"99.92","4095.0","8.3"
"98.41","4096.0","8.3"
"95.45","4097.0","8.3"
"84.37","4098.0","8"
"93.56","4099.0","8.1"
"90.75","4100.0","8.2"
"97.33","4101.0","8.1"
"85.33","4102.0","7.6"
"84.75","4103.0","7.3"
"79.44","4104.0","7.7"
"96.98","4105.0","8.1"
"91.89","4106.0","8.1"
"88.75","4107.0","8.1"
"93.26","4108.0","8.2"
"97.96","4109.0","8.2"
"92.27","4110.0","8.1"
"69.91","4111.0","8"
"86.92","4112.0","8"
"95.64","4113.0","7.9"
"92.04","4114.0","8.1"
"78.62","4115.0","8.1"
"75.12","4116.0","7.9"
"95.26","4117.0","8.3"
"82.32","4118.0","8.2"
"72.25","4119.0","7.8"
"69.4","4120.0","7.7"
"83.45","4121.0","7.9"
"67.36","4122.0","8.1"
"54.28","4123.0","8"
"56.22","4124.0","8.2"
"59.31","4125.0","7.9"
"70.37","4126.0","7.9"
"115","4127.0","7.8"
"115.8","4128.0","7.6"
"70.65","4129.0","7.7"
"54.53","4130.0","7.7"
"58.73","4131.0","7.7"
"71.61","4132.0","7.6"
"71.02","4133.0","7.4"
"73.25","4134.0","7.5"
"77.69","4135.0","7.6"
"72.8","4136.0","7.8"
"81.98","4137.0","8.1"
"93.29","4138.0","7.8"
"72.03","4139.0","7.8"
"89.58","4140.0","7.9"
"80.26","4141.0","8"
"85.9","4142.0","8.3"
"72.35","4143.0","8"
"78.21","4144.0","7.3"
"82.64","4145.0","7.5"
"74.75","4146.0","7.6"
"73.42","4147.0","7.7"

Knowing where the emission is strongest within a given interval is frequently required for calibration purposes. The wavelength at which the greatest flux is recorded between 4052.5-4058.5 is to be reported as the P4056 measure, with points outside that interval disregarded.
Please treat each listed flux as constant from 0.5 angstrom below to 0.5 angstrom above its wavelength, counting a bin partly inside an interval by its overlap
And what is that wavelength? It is 4056.0 angstrom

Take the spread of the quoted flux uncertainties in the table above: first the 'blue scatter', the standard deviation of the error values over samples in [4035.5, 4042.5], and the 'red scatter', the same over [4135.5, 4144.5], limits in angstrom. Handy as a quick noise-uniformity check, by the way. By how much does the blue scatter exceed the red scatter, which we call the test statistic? -0.15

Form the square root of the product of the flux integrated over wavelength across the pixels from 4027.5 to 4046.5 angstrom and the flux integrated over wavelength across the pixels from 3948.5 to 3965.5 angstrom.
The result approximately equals 1538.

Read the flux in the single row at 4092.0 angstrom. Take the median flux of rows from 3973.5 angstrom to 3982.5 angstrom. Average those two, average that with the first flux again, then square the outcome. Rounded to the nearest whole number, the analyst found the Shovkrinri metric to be 9773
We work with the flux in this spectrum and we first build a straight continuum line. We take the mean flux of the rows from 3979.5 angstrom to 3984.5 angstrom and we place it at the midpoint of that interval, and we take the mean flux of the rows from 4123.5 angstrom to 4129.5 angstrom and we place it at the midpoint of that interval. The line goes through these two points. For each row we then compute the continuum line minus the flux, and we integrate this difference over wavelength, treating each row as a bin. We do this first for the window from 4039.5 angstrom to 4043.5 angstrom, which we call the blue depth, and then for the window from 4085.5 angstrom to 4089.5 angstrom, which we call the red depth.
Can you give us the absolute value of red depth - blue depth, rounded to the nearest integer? 15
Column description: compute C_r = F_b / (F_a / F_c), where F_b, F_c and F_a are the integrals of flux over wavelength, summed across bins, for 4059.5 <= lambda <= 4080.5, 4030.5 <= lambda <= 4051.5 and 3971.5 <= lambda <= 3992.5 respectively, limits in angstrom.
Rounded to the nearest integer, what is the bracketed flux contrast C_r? 2324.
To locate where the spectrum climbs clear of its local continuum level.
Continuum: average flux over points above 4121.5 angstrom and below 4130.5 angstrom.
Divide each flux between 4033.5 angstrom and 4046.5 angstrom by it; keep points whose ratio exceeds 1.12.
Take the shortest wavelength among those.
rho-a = 4034.0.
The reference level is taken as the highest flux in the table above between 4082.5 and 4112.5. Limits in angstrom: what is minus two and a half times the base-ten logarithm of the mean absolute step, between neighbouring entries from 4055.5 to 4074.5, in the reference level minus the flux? -2.29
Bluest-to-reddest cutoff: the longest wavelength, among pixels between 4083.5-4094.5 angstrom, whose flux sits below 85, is 4090.0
